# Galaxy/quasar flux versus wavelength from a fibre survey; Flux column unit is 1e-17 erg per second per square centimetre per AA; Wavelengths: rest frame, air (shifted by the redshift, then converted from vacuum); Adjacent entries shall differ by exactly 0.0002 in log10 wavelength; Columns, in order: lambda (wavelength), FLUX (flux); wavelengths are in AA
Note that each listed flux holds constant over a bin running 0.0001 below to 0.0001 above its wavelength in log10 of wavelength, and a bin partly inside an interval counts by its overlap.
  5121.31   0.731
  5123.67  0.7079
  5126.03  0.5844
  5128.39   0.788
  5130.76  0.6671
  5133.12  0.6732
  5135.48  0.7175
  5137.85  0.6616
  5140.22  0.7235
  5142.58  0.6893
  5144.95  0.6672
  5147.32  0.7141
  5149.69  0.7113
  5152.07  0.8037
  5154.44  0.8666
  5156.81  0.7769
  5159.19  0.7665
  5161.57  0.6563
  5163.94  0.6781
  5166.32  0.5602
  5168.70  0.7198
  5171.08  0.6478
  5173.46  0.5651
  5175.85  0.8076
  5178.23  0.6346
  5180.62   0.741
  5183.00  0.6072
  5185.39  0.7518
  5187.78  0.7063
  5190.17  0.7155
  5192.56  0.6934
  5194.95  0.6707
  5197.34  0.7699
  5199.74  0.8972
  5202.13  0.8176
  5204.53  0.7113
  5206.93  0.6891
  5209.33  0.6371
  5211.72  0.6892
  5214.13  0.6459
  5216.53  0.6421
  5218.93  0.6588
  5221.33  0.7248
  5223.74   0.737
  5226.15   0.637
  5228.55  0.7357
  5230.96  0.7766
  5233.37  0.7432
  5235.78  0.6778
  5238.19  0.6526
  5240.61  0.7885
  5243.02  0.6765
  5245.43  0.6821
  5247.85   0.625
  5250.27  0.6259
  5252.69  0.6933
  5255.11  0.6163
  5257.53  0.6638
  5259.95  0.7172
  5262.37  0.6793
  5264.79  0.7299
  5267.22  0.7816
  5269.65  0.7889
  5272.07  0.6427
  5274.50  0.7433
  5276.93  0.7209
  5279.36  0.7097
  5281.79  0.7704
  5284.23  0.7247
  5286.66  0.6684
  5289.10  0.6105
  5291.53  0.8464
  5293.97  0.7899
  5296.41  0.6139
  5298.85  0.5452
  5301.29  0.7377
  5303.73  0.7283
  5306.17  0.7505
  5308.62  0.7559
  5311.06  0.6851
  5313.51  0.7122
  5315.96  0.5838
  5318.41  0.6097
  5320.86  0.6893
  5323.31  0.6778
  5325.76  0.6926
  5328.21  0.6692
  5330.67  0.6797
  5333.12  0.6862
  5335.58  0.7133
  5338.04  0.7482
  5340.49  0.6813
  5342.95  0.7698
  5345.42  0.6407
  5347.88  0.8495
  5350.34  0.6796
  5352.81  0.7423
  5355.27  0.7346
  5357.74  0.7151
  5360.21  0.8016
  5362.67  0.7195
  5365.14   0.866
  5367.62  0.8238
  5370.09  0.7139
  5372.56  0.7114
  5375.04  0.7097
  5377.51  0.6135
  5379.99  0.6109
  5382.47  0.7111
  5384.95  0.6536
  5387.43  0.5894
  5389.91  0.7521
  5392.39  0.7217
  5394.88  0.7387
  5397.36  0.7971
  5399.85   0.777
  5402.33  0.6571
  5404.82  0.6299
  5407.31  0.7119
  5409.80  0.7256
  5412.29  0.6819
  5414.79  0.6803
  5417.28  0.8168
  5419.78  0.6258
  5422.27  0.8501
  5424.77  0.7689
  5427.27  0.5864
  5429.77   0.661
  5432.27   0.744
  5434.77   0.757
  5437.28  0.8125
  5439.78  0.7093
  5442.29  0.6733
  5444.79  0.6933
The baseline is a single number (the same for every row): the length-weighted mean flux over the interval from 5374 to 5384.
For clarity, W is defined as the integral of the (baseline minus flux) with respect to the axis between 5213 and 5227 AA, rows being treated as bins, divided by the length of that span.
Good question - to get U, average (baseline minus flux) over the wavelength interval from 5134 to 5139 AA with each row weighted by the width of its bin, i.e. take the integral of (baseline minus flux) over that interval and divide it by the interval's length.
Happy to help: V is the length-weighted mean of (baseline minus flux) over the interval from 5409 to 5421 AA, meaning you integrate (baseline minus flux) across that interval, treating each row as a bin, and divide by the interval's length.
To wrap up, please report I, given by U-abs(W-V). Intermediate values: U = -0.03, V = -0.045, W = -0.015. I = -0.06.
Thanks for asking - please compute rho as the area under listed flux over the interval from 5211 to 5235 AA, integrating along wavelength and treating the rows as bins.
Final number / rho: 16.8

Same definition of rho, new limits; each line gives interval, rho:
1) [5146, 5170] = 17.4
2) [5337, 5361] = 17.6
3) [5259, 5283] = 17.5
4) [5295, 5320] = 16.8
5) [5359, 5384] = 18.2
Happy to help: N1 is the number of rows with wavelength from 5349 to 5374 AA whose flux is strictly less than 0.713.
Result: 2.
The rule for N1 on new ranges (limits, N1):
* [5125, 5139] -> 4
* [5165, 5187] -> 5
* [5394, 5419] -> 5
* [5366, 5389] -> 7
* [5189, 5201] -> 2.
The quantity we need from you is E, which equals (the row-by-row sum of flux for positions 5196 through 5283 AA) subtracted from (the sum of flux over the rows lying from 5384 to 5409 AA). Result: -18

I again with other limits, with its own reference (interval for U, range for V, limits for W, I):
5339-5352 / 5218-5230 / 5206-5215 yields -0.10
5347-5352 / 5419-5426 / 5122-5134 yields -0.17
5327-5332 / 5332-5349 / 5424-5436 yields -0.04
